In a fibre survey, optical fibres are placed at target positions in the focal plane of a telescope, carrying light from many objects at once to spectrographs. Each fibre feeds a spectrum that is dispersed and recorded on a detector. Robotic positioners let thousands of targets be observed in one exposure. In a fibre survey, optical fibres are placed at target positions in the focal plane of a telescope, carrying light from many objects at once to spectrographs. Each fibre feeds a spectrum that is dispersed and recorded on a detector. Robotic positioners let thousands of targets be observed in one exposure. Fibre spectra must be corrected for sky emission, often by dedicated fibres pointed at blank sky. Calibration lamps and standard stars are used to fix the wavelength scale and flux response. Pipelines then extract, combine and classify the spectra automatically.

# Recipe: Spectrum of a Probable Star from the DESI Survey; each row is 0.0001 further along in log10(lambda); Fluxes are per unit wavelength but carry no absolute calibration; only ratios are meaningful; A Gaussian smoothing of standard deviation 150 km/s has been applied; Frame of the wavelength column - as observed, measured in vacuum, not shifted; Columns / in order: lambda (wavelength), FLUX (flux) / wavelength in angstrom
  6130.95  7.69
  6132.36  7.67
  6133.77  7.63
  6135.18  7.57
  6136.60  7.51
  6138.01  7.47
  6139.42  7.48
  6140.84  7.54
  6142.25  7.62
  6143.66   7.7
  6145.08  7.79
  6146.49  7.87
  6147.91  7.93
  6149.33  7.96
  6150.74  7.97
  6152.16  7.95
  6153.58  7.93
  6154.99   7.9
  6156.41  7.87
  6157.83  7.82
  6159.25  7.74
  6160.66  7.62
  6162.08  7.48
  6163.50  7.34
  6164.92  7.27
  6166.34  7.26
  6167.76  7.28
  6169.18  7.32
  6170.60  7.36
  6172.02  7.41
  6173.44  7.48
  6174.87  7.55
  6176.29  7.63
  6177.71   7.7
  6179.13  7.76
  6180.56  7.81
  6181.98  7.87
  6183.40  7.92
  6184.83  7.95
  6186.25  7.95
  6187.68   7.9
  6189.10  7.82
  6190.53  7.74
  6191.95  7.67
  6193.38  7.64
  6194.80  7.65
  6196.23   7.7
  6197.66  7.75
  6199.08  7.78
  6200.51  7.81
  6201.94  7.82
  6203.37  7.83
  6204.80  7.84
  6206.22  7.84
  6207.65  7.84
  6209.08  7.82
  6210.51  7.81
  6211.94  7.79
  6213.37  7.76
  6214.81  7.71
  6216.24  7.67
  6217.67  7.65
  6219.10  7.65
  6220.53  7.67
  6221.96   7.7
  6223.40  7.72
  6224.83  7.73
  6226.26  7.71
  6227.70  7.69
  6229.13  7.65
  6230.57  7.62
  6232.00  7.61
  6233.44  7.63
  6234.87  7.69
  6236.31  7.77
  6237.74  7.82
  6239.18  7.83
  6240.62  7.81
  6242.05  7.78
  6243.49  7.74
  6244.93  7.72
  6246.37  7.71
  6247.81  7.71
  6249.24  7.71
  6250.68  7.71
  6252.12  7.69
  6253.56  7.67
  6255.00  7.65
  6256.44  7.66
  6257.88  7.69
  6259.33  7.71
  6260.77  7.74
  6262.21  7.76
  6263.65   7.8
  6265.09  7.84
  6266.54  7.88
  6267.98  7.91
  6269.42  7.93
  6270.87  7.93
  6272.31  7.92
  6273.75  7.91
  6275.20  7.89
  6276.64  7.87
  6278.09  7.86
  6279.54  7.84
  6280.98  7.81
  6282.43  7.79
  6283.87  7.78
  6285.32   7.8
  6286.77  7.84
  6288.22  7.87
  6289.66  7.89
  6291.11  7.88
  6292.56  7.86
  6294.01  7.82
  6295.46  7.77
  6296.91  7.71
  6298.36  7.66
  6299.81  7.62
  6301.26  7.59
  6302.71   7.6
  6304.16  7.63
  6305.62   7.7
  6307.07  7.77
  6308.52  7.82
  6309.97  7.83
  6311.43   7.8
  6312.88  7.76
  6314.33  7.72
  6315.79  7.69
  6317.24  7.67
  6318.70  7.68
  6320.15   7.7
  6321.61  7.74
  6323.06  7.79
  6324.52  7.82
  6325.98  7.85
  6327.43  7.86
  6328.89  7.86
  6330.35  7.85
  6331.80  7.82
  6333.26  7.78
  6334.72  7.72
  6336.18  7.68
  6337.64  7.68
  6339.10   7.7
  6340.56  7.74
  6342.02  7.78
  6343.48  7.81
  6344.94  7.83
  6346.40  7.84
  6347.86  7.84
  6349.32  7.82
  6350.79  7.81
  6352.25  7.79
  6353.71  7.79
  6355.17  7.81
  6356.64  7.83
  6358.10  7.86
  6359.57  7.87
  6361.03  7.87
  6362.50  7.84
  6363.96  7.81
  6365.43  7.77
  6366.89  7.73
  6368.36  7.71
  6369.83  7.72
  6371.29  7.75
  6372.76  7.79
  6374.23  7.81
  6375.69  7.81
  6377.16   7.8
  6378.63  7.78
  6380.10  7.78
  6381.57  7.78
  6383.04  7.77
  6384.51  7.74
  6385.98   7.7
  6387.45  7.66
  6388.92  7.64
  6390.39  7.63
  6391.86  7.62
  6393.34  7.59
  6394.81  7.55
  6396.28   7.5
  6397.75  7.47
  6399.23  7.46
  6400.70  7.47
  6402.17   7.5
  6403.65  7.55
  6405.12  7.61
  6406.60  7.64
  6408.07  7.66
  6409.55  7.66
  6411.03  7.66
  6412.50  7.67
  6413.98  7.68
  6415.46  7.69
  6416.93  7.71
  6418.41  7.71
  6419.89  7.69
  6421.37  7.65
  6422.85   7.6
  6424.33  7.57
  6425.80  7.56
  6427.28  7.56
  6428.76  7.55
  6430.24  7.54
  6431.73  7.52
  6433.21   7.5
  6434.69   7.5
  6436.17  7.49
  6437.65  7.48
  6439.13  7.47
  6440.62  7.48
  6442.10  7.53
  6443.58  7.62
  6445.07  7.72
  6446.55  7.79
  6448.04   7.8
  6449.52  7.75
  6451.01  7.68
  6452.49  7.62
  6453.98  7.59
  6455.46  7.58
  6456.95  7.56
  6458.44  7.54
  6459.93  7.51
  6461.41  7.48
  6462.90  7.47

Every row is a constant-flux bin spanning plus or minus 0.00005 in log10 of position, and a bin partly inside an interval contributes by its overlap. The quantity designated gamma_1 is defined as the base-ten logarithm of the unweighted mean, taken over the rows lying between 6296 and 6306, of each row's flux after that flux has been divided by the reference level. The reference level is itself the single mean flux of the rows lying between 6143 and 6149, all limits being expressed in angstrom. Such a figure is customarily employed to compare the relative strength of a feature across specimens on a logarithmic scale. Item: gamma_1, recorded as -0.010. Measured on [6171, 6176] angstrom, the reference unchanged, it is -0.019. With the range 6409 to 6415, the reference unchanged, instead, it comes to -0.009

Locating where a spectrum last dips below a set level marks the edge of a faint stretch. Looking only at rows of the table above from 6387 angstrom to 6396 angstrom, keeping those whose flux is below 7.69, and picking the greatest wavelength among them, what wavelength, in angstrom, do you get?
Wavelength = 6394.81 angstrom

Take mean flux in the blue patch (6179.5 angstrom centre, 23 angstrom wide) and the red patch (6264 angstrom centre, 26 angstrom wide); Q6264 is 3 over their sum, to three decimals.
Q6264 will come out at 0.194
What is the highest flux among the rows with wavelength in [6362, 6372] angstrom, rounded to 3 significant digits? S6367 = 7.84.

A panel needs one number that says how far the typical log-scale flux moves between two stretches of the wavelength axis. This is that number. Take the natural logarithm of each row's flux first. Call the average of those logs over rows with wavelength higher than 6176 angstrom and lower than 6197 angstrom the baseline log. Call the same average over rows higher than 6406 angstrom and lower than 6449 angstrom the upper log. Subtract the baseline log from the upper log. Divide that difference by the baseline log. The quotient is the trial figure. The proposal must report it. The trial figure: -0.011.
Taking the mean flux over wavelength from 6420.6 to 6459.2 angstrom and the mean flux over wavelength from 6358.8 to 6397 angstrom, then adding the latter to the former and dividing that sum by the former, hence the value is 2.02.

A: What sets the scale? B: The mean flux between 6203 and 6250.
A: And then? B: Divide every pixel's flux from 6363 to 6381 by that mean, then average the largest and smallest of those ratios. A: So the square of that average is 1.01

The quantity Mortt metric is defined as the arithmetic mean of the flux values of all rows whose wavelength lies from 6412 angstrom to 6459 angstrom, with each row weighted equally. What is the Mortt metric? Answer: 7.61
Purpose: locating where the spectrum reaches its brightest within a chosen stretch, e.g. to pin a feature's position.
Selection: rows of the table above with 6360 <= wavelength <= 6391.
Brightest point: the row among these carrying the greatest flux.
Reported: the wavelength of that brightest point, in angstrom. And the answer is 6361.03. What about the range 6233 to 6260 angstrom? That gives 6239.18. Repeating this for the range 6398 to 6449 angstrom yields 6448.04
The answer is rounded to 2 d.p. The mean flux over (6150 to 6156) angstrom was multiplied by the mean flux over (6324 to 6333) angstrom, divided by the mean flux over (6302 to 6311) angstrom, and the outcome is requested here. 8.06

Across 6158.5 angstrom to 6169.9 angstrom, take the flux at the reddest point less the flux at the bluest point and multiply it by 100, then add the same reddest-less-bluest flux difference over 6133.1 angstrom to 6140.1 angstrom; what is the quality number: -42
